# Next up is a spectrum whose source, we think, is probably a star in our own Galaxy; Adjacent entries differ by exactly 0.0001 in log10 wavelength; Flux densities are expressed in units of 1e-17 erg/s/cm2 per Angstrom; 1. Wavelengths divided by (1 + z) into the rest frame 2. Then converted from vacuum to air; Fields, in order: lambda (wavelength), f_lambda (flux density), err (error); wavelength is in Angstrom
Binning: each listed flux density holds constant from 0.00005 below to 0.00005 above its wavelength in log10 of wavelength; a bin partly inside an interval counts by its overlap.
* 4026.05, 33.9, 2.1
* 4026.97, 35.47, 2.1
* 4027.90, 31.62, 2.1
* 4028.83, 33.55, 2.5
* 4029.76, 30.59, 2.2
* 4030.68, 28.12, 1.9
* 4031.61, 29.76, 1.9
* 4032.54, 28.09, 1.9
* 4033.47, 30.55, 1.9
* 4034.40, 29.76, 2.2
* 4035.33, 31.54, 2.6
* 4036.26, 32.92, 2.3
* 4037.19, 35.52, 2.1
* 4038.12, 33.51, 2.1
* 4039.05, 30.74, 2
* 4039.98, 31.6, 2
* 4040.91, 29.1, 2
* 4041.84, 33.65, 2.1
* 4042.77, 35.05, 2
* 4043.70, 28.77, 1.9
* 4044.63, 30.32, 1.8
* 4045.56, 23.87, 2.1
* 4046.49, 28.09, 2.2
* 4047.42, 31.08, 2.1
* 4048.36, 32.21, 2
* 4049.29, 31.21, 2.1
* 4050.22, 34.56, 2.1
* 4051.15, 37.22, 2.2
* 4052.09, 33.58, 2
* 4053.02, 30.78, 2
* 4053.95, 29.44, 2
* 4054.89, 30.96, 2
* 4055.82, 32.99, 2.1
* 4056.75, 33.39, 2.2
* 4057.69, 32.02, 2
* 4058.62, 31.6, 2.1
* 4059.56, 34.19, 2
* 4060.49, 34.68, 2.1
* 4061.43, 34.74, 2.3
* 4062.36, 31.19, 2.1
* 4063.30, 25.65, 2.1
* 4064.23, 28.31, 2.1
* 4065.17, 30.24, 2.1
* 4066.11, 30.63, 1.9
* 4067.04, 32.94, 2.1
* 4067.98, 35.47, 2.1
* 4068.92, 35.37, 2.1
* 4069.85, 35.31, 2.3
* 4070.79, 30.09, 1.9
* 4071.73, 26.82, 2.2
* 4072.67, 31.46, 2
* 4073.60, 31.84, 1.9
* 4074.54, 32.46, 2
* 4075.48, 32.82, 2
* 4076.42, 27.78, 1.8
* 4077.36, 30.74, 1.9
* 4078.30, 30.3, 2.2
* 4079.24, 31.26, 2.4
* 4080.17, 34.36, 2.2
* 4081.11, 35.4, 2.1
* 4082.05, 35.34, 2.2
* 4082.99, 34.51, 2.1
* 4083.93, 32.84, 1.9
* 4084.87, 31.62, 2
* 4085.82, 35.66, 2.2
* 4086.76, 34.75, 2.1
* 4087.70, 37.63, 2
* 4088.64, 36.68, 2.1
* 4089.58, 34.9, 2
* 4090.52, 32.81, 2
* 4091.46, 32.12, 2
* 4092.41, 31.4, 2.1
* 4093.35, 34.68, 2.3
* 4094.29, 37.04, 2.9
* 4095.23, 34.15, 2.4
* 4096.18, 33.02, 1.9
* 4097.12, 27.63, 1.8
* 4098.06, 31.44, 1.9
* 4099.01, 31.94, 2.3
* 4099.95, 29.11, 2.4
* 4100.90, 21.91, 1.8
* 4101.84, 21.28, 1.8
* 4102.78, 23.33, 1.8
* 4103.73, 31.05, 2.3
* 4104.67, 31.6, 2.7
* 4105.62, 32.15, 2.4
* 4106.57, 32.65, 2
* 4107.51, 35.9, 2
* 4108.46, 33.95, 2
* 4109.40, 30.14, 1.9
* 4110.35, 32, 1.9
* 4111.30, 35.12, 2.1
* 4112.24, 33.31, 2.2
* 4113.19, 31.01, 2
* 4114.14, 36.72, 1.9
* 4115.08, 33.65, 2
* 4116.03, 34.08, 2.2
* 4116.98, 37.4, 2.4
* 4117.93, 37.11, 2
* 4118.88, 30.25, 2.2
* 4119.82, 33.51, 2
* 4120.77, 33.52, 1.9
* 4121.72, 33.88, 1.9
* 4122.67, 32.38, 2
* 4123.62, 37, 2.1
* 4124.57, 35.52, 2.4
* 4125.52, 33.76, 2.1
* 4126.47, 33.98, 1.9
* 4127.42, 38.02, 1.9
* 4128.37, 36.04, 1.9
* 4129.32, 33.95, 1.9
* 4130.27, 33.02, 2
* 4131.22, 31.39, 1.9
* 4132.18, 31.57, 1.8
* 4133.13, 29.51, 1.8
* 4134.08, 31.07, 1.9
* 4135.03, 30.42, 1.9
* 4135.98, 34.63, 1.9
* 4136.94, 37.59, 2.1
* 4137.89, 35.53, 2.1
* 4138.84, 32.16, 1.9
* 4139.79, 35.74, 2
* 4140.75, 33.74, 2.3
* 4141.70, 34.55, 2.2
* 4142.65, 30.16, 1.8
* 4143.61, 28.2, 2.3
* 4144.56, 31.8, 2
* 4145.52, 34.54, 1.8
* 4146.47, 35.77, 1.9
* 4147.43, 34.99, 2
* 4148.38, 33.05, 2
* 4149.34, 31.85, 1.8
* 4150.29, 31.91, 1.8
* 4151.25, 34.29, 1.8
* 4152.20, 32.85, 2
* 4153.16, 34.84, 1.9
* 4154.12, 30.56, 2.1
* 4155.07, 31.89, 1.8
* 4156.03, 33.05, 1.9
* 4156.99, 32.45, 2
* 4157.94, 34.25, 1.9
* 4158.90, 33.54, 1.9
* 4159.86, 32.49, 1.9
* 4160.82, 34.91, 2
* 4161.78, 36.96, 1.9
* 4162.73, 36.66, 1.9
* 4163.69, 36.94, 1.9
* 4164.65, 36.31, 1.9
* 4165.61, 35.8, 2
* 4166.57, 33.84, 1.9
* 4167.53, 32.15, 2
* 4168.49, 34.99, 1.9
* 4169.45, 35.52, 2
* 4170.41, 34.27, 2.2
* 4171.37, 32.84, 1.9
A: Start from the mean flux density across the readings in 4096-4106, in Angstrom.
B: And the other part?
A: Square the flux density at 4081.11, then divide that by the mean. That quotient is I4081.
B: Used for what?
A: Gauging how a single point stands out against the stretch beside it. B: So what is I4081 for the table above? 44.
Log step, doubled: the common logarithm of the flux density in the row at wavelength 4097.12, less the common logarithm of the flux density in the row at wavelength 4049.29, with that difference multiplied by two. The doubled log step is -0.11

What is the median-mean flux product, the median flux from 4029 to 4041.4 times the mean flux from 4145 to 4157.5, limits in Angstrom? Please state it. 1017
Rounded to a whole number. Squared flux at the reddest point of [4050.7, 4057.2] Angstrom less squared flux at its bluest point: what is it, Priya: -270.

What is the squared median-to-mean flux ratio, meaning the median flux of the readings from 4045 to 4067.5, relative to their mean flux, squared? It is 0.995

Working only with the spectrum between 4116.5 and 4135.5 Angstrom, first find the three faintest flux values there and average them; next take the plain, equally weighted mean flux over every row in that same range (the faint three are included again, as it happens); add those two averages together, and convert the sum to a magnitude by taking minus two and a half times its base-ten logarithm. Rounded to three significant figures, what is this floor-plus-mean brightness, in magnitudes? -4.51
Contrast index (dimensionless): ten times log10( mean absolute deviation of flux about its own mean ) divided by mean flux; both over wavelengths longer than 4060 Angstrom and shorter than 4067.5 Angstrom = 0.12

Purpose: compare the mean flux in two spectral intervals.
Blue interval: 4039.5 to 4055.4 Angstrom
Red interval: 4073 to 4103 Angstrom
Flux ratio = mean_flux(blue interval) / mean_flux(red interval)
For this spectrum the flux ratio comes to 0.98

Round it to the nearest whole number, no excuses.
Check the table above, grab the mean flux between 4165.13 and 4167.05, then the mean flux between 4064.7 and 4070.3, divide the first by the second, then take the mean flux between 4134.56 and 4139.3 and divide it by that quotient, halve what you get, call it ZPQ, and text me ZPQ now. 16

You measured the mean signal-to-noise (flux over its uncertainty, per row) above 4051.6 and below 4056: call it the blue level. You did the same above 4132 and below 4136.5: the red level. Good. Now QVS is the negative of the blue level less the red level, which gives 1.3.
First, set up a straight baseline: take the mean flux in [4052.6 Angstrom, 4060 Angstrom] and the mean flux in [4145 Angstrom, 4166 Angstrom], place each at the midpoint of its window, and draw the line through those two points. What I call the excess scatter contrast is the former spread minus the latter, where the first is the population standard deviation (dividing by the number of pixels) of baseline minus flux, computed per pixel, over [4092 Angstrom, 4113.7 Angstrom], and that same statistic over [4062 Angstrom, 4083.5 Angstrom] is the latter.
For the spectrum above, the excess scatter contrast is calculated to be 1.3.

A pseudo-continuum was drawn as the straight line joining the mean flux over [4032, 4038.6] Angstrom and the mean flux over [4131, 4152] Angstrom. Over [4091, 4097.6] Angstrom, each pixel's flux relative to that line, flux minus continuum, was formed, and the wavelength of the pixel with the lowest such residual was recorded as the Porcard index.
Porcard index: 4097.12 Angstrom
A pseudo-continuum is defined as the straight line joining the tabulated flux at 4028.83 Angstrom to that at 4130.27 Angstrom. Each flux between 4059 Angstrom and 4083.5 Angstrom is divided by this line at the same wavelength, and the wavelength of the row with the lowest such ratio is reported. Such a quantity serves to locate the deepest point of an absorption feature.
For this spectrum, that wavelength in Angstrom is 4063.30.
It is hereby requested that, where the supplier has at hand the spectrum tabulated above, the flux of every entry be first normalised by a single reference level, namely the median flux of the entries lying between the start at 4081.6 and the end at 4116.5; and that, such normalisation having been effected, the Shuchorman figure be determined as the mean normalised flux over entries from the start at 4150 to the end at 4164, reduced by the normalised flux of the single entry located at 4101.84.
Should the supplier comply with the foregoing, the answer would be 0.38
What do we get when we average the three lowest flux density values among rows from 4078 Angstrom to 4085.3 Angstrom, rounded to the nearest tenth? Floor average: 31.1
